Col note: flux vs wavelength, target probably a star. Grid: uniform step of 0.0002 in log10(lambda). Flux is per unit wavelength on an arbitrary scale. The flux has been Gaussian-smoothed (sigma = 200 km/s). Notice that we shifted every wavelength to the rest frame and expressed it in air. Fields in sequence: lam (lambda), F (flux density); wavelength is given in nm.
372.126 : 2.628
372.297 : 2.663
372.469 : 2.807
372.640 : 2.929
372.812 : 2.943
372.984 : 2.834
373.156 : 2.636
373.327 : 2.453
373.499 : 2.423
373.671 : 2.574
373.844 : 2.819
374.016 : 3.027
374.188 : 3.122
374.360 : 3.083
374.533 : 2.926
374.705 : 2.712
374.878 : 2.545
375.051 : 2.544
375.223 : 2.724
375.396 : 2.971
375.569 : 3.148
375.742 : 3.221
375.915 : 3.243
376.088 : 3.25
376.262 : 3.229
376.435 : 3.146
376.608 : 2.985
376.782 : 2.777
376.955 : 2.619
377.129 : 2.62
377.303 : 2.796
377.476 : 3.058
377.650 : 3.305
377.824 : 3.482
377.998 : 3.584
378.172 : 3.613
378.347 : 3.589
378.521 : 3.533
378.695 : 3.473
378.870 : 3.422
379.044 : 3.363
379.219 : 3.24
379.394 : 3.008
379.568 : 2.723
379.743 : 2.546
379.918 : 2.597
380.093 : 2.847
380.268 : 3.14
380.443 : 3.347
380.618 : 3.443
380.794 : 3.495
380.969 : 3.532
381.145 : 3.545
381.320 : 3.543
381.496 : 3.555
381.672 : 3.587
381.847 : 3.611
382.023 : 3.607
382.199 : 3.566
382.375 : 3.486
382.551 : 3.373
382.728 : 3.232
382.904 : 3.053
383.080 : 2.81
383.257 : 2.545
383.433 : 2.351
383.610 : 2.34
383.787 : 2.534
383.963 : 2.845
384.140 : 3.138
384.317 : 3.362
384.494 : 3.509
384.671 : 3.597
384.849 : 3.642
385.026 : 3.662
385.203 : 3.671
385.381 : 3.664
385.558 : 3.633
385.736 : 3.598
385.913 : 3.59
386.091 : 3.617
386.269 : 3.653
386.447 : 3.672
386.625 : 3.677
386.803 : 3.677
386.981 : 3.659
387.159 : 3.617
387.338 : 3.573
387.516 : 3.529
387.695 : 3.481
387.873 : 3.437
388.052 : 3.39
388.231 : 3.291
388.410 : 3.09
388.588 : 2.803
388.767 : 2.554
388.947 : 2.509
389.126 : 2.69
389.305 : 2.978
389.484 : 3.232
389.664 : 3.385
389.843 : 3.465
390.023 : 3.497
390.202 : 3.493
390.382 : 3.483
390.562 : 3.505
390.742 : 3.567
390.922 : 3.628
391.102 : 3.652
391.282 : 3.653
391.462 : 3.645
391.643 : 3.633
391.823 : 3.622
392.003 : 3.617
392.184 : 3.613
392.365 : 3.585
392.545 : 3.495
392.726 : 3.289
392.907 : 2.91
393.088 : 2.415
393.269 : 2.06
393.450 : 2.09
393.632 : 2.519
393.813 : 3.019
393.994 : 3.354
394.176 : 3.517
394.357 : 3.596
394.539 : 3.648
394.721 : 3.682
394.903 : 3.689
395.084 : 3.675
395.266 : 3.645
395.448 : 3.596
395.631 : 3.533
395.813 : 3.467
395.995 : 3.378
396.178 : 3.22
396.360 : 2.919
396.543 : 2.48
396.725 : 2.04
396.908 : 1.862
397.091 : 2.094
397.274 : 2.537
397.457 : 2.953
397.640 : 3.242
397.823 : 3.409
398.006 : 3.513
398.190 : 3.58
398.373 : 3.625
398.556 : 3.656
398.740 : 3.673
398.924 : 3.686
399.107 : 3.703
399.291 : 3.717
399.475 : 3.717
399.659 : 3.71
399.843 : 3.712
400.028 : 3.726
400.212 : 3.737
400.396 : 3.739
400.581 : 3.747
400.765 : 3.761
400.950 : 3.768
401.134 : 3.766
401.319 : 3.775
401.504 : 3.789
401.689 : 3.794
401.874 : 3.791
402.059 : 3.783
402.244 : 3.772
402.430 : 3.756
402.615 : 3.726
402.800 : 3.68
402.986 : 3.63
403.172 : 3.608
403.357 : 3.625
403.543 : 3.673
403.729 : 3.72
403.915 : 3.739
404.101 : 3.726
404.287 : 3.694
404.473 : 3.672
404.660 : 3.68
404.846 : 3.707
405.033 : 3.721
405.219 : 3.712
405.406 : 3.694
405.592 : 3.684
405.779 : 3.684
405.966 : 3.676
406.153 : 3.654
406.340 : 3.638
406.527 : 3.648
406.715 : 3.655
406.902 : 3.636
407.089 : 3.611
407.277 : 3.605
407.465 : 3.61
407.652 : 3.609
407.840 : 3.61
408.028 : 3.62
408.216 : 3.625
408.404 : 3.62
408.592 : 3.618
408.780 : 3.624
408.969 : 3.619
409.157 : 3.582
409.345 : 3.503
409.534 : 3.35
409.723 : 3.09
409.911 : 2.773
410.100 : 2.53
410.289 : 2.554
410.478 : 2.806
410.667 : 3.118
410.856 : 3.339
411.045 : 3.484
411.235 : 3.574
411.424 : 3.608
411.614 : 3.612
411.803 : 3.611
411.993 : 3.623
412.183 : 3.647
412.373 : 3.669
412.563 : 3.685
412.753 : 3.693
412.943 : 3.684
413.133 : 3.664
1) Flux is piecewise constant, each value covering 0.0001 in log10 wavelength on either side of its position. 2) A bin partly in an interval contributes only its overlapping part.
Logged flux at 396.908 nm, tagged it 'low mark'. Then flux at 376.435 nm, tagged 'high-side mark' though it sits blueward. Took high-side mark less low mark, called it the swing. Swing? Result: 1.3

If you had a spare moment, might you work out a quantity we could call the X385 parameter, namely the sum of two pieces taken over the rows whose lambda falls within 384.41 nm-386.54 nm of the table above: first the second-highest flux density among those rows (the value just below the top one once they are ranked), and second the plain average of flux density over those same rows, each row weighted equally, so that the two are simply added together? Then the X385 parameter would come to 7.30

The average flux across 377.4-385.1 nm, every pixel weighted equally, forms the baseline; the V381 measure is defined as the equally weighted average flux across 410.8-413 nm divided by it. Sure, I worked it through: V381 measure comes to 1.11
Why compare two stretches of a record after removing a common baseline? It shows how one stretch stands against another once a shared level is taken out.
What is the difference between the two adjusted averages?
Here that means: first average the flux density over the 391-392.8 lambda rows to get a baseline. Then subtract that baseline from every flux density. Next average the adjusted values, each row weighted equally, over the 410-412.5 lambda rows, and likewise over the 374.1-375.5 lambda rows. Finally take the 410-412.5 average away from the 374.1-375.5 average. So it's -0.5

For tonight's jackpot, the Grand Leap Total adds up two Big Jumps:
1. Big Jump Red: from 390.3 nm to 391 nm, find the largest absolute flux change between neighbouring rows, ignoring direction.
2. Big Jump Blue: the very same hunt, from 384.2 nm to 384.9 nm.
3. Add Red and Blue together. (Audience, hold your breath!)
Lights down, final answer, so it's 0.21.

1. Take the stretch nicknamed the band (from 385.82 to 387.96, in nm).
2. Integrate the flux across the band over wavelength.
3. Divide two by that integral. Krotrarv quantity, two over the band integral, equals 0.26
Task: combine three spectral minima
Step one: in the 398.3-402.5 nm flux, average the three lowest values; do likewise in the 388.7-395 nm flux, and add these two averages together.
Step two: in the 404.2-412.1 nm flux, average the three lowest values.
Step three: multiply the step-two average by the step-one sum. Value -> 15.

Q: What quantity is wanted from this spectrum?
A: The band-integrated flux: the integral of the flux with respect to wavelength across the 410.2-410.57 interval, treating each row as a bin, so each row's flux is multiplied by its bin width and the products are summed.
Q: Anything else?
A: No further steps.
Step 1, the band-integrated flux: 1.0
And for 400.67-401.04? 1.4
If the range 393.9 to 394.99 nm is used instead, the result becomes 3.9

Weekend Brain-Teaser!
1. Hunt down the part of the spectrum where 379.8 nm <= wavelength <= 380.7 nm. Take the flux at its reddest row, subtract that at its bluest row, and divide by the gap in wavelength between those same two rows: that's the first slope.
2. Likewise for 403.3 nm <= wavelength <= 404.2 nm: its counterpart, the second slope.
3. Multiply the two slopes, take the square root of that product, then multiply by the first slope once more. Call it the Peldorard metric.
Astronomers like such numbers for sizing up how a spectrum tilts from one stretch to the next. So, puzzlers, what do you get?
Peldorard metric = 0.5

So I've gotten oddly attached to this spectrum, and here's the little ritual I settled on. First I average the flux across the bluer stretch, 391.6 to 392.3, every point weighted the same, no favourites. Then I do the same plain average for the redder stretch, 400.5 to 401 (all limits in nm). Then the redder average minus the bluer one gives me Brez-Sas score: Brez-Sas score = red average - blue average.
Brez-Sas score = 0.14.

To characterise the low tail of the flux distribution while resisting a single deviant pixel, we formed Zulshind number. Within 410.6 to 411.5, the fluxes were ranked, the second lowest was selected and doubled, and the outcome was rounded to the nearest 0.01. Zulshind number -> 6.68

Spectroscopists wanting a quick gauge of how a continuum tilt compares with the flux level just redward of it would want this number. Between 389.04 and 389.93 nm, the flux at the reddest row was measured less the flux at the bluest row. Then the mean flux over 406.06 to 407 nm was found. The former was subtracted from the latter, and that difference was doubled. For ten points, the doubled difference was 5.7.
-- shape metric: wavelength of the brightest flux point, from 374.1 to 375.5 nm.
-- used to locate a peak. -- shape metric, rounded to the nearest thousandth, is 374.188 nm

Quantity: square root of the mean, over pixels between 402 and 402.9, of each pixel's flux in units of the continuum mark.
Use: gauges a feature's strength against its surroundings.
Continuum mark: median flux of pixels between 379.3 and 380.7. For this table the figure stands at 1.13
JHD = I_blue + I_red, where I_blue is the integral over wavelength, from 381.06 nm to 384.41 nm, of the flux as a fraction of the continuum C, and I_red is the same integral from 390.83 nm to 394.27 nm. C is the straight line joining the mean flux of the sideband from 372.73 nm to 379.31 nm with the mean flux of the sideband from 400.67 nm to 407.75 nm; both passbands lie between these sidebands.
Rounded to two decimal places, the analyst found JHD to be 6.57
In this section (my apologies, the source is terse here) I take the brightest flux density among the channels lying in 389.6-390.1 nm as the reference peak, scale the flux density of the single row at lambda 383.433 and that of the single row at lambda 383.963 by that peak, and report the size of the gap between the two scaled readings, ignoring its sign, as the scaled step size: 0.14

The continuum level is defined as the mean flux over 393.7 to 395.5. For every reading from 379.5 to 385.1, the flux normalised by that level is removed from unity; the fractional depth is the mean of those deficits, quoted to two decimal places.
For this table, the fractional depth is 0.10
